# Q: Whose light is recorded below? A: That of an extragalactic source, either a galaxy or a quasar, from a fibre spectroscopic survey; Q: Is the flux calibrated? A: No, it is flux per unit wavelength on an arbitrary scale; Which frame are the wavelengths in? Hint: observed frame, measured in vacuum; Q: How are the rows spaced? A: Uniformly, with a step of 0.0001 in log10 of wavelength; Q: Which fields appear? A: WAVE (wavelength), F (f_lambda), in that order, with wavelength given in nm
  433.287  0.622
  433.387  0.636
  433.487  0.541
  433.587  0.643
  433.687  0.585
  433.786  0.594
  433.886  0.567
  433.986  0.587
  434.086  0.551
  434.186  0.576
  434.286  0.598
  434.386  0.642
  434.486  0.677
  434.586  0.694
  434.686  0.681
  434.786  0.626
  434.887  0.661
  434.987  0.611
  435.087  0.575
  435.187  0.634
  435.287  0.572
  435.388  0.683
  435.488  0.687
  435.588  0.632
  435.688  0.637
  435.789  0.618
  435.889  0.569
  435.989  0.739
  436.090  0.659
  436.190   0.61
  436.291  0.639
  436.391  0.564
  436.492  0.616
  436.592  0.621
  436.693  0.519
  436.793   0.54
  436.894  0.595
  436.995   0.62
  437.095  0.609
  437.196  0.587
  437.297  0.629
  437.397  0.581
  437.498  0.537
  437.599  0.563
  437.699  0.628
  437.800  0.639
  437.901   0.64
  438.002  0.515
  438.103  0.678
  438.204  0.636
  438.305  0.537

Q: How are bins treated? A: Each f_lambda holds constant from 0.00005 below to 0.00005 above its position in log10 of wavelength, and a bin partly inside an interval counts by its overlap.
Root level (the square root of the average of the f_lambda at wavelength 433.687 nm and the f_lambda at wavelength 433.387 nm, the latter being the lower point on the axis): 0.781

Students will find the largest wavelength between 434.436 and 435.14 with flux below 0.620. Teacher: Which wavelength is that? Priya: 435.087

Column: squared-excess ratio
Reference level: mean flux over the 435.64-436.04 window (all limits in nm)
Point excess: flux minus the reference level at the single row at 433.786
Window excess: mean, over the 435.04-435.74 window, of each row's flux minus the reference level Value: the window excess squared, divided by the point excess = 0.00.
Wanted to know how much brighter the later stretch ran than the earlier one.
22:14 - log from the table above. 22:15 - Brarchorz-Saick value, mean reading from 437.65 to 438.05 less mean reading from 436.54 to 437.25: 0.021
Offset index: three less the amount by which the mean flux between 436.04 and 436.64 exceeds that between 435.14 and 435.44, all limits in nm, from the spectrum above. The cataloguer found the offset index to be 3.01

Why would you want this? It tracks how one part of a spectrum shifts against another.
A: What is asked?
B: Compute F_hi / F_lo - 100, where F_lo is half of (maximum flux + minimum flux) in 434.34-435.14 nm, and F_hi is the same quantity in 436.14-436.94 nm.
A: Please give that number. -99.1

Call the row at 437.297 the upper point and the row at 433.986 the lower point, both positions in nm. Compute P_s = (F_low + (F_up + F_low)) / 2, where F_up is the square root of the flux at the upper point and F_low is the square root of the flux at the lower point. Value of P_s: 1.163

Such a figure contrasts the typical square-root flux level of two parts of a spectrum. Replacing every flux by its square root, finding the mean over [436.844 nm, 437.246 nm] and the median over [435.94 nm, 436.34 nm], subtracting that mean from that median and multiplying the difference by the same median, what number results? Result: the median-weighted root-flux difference 0.02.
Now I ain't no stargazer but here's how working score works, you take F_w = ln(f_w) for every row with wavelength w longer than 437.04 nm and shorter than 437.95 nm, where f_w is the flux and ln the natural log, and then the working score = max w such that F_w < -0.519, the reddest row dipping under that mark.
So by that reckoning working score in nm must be 437.599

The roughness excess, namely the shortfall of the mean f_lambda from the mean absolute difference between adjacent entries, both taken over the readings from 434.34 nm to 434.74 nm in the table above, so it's -0.652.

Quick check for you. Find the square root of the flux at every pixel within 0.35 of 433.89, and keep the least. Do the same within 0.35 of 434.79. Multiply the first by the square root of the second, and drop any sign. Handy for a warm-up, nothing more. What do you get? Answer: 0.646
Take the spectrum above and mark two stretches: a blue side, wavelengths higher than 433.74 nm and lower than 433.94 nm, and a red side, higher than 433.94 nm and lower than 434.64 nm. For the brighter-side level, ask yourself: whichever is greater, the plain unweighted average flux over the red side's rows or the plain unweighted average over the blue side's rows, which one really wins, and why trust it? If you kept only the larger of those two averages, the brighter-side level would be 0.618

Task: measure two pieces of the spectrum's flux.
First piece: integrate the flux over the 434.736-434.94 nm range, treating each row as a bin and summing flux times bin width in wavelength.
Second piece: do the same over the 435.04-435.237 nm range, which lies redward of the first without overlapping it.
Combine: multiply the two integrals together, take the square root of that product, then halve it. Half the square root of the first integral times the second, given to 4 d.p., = 0.0625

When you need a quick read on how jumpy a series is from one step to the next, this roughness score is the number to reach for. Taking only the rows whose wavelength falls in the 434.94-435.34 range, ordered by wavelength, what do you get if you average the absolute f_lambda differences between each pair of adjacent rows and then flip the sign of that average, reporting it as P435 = -0.0523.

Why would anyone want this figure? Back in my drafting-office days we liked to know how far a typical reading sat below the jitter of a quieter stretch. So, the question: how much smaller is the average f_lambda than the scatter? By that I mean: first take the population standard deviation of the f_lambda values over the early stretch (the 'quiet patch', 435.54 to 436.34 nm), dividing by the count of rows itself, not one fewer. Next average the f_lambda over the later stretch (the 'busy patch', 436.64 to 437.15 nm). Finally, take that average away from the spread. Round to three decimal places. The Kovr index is -0.531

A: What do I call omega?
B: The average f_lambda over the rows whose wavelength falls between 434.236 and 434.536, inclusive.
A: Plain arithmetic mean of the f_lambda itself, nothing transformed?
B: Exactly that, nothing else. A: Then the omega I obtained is 0.64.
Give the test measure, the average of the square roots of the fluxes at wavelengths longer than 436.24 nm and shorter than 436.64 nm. 0.781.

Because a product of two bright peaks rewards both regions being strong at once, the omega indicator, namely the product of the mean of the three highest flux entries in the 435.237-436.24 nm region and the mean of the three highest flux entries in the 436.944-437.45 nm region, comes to 0.435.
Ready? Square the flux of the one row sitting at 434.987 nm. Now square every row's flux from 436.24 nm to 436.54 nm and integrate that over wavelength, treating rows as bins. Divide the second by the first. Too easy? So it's 0.30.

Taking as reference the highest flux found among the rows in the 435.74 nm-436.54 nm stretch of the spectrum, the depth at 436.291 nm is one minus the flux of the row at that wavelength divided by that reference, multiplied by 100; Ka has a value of 14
